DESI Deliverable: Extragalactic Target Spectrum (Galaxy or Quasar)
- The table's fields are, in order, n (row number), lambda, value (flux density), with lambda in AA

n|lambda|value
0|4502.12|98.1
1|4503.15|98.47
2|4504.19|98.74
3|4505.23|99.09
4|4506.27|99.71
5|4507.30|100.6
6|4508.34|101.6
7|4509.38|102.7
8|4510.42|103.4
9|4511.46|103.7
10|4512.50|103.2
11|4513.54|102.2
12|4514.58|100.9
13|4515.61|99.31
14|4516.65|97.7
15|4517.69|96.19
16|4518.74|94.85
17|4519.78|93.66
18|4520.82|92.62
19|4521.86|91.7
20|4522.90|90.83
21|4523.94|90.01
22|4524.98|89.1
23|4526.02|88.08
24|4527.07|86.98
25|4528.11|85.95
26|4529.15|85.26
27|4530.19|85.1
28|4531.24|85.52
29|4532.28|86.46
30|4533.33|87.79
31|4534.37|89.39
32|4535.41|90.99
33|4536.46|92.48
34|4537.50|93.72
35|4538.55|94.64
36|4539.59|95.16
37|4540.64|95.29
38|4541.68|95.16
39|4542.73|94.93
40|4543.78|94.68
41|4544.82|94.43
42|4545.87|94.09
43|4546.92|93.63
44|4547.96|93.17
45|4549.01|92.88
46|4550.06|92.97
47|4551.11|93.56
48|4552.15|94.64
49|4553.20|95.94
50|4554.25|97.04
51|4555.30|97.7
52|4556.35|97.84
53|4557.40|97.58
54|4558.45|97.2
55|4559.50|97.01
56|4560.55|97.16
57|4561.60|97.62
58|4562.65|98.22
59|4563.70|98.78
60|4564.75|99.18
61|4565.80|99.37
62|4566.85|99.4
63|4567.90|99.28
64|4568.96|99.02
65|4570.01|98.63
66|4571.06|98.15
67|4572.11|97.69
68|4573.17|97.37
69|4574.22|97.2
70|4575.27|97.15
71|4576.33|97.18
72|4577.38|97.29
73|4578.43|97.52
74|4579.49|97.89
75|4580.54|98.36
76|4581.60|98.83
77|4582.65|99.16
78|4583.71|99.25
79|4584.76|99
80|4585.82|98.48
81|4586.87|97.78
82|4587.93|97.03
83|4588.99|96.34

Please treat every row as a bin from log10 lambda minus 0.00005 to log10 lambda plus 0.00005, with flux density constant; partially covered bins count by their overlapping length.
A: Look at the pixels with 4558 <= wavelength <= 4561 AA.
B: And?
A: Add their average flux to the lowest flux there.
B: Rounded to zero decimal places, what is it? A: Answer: 194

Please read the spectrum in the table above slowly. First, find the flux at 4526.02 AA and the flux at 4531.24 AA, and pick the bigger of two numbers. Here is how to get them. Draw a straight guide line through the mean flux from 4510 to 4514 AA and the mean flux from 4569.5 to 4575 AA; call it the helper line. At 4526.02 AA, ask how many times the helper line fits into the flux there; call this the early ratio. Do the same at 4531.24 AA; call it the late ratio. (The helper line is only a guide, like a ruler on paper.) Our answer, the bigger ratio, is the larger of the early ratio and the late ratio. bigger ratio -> 0.865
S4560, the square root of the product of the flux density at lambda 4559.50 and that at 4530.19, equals 91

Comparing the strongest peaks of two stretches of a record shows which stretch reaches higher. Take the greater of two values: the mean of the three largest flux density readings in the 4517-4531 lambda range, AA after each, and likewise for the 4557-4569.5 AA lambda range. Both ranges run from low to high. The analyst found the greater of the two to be 99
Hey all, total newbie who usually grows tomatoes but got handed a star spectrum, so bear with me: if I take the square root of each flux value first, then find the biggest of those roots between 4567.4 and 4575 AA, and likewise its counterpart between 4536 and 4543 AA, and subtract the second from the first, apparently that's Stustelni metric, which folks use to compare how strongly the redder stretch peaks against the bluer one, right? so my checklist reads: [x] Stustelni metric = 0.20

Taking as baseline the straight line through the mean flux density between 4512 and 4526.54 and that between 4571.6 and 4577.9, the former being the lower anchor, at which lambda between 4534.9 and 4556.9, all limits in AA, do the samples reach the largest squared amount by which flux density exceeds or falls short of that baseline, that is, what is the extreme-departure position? 4535.41 AA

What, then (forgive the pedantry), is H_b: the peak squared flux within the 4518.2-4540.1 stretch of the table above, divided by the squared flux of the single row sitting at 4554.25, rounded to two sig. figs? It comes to 0.96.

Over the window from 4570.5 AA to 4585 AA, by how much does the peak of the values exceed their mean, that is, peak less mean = 1.2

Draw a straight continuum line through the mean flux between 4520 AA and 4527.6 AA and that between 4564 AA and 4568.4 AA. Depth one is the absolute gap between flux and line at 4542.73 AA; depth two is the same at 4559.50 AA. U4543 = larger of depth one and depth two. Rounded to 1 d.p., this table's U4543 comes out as 0.9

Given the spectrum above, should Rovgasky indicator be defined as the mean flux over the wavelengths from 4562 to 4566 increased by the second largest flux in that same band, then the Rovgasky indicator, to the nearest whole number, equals 198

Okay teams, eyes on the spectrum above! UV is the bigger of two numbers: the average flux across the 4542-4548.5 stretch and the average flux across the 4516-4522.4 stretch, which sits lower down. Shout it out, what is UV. 94.5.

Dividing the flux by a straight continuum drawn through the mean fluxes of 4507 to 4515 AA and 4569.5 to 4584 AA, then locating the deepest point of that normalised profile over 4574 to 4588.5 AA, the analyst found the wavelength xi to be 4574.22 AA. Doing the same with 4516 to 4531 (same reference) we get 4530.19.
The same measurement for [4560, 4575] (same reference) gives 4560.55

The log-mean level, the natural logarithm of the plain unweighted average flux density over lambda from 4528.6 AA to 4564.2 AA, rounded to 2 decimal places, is 4.54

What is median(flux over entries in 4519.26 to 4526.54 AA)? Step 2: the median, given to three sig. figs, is 90.8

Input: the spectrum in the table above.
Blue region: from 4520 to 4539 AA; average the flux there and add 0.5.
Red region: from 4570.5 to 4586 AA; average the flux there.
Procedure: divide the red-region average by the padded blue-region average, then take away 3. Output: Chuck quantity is -1.908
